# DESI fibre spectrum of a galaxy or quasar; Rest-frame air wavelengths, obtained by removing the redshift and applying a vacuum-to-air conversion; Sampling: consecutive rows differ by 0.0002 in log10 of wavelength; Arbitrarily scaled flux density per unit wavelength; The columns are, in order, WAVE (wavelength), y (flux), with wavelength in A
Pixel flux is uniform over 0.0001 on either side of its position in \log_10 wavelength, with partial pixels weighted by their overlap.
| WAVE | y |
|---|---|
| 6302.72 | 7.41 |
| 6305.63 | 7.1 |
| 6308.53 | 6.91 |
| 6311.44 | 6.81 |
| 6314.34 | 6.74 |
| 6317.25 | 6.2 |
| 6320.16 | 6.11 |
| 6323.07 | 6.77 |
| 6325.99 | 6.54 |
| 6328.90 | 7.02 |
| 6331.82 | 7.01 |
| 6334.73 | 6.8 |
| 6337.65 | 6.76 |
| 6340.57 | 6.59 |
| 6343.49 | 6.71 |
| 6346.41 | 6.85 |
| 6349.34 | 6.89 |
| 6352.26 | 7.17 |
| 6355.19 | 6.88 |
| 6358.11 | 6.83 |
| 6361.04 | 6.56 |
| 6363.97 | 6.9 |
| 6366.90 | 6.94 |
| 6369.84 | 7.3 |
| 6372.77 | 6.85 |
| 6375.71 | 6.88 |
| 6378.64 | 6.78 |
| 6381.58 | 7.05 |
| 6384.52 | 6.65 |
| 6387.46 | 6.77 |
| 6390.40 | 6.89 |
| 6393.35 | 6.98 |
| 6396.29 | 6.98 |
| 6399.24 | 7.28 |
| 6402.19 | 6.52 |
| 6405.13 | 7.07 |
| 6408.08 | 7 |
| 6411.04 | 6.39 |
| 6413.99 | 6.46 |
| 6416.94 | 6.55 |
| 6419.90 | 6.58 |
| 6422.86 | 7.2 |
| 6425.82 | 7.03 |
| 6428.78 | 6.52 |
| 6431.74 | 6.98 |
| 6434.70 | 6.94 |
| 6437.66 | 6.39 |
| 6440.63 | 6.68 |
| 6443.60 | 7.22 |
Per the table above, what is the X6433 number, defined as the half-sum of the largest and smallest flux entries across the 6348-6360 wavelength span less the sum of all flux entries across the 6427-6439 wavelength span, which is -19.8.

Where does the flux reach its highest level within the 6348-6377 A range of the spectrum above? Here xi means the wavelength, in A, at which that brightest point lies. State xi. 6369.84 A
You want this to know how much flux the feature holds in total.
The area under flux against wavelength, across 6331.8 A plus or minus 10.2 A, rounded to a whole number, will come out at 138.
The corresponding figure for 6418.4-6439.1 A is 141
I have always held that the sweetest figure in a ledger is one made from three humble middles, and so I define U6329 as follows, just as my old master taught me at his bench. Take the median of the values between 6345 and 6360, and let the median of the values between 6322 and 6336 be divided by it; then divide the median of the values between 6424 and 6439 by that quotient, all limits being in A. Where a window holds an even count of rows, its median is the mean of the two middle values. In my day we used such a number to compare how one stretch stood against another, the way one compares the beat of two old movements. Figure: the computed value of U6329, 7.02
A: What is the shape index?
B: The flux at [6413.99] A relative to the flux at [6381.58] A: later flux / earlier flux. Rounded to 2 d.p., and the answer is 0.92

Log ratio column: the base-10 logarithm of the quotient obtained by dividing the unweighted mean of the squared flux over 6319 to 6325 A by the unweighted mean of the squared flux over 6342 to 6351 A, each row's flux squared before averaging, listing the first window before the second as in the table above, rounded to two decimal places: -0.05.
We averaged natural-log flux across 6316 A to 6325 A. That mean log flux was 1.85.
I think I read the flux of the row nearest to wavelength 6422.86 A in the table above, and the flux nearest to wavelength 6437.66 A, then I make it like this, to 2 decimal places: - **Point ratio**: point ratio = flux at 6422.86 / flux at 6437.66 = 1.13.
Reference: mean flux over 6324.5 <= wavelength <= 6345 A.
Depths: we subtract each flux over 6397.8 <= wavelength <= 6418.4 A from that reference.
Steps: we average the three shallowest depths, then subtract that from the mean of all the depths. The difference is 0.36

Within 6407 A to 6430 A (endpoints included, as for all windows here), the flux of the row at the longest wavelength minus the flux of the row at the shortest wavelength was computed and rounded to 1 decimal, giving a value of -0.5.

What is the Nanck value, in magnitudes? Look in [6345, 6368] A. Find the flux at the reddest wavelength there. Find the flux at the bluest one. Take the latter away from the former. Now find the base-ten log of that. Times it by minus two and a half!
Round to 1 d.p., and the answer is 2.6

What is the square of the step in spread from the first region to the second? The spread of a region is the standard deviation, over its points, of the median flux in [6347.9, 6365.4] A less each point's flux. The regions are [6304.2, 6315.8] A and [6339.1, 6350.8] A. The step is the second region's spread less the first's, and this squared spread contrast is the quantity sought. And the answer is 0.000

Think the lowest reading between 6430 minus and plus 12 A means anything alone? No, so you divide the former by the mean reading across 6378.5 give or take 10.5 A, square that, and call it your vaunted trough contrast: 0.858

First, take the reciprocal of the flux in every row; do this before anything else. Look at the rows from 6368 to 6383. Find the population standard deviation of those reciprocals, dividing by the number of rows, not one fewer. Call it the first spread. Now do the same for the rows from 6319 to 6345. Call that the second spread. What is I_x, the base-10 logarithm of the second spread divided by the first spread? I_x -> 0.20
